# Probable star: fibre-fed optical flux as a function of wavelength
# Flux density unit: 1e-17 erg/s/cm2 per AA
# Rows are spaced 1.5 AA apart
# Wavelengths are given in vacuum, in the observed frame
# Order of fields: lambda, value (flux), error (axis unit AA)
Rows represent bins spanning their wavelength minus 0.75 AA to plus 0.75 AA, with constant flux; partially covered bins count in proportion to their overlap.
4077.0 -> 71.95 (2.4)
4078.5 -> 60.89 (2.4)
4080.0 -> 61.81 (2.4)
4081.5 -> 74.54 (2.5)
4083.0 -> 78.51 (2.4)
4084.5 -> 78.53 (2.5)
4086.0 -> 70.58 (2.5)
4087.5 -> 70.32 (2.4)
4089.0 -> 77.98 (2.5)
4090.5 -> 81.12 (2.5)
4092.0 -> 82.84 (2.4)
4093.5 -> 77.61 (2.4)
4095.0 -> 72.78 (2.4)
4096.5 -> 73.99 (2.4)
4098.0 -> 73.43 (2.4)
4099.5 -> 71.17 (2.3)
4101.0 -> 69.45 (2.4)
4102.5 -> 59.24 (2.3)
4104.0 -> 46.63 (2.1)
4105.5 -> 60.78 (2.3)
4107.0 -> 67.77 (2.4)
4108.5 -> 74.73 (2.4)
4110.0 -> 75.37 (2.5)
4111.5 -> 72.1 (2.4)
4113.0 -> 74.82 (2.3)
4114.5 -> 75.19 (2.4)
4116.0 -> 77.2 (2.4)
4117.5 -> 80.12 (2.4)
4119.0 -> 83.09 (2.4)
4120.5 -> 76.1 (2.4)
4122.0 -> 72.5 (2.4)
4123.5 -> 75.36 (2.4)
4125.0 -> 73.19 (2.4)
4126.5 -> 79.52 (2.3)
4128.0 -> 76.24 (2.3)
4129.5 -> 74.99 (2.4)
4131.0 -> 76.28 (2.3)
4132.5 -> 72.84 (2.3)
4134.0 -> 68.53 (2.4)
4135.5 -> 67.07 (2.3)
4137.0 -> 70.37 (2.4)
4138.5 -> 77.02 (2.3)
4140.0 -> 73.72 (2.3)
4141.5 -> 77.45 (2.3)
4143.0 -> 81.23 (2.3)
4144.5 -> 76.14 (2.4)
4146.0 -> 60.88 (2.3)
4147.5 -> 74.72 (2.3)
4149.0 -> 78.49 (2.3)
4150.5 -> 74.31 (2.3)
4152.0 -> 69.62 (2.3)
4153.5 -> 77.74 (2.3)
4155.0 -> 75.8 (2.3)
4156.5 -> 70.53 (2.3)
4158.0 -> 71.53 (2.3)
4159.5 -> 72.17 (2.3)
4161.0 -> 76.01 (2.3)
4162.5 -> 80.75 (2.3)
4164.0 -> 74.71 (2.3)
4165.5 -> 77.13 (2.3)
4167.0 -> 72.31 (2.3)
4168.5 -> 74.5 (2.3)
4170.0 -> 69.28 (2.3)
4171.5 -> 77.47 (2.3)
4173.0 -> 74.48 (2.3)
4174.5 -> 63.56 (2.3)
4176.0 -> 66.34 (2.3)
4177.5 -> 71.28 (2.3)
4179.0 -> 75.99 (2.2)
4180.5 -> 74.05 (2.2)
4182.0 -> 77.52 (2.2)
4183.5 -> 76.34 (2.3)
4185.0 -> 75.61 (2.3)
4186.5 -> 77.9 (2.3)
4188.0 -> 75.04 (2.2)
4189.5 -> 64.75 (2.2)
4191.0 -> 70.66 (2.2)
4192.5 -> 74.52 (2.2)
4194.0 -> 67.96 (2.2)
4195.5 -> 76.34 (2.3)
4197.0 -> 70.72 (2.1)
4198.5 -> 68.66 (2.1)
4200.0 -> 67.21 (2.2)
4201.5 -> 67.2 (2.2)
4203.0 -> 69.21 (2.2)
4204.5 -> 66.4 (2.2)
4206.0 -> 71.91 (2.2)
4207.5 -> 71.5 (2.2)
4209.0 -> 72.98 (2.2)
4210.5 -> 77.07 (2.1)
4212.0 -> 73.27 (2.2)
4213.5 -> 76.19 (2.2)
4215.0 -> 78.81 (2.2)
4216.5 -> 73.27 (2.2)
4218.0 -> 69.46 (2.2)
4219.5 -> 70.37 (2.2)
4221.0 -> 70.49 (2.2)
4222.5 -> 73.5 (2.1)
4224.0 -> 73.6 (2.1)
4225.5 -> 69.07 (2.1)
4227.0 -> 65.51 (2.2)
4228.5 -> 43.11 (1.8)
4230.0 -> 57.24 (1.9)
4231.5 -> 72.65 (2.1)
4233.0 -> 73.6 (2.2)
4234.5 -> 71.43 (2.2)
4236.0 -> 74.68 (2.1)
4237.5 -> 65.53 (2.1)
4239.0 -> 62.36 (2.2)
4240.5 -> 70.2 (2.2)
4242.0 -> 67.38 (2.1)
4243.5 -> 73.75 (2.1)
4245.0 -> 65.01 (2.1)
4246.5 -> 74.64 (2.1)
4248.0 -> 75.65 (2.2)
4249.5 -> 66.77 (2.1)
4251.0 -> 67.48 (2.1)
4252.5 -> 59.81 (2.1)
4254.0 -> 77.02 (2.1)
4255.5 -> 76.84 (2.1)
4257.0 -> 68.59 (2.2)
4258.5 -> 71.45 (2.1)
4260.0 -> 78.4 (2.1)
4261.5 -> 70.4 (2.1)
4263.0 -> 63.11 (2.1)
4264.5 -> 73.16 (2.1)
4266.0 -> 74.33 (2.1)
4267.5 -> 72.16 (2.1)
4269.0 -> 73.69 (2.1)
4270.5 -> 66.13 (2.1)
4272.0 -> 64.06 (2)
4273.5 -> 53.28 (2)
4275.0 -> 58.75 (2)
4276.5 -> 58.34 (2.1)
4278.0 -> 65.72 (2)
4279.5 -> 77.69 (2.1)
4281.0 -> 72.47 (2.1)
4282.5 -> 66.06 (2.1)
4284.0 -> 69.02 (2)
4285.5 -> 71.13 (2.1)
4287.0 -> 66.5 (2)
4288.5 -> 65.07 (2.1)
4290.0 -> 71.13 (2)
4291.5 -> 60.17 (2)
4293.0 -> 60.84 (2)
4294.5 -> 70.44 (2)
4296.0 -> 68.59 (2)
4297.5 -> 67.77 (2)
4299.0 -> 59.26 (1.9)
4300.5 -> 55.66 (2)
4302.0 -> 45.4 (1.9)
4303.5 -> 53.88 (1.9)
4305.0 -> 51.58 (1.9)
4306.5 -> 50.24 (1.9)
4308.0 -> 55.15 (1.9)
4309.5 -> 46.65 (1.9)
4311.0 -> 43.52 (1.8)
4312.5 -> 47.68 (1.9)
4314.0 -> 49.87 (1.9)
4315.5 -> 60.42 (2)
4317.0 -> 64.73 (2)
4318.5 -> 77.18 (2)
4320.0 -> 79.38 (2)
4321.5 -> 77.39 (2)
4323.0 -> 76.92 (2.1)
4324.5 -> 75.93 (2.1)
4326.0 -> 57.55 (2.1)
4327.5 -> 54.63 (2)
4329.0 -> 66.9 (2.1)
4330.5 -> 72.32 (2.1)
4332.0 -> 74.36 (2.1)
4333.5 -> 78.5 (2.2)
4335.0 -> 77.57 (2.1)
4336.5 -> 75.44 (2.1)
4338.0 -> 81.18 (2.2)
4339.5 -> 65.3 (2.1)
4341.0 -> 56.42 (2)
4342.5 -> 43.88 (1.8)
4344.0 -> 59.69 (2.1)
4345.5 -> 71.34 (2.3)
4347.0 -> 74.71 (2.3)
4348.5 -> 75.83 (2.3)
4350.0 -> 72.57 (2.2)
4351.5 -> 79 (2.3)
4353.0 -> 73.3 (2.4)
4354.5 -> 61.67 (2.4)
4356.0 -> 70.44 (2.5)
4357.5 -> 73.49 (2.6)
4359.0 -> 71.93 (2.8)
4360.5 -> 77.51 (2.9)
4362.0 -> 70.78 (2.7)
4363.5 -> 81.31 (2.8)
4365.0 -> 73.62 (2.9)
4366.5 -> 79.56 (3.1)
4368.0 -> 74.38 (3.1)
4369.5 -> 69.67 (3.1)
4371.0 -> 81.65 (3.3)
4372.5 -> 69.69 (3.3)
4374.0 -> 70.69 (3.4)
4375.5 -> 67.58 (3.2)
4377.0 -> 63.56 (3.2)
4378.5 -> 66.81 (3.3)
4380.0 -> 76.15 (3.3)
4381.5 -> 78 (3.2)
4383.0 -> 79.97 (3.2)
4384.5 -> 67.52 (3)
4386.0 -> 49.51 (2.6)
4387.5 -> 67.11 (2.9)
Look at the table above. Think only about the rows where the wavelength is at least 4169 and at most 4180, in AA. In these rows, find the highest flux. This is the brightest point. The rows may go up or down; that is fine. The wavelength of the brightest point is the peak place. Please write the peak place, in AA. 4171.5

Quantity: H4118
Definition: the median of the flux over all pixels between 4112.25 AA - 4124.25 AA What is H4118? 75.7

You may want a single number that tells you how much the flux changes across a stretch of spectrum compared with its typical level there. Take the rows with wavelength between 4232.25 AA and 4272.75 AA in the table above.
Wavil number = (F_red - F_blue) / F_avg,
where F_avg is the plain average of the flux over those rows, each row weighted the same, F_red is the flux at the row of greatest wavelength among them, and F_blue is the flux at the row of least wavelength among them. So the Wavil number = -0.14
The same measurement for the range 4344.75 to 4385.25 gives -0.05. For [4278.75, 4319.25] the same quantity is -0.01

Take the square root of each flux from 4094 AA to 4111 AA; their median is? 8.44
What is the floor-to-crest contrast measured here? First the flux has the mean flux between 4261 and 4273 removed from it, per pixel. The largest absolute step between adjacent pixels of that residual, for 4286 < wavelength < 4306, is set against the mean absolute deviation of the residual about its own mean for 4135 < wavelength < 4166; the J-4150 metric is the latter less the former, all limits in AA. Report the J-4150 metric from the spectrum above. -7.4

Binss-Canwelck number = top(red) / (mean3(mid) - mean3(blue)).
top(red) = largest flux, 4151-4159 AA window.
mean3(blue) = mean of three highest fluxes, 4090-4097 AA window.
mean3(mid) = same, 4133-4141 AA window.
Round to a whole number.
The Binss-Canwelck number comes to -11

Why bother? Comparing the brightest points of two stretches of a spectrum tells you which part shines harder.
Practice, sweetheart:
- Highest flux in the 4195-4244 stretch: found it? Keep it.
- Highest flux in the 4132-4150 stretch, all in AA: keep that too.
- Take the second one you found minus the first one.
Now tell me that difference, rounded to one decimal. 2.4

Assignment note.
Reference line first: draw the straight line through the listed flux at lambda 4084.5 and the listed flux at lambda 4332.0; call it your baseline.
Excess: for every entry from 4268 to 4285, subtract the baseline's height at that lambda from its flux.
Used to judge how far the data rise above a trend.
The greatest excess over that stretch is 2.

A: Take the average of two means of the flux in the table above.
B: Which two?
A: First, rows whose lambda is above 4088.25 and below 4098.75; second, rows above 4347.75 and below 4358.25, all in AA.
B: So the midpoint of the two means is 75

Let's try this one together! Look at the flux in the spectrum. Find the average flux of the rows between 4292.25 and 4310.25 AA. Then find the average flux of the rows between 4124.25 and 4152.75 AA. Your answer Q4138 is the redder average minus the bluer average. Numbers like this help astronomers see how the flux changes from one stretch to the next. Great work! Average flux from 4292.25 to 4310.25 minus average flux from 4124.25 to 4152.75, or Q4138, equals -16.7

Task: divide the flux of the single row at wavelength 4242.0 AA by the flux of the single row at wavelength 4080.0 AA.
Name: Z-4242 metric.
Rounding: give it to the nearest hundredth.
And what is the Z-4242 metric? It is 1.09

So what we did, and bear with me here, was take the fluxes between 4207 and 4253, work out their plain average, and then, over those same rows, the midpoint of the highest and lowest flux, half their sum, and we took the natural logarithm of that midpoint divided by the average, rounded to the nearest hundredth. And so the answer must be -0.13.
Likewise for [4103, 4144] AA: -0.12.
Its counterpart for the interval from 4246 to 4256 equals -0.04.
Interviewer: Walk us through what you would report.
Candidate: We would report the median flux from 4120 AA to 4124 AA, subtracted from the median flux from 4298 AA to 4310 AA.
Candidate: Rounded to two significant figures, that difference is -23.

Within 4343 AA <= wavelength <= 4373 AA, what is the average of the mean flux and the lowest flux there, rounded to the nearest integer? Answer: 66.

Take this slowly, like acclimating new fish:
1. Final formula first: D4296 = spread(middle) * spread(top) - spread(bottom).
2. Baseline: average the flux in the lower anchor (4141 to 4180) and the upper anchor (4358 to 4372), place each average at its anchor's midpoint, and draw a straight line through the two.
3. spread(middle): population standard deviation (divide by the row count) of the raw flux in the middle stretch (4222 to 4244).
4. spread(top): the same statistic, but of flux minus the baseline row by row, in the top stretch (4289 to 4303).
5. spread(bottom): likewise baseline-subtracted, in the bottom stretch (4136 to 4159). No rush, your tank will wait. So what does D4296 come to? 59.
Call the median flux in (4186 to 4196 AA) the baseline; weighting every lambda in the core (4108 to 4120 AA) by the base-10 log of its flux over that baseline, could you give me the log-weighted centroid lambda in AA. 4118.2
